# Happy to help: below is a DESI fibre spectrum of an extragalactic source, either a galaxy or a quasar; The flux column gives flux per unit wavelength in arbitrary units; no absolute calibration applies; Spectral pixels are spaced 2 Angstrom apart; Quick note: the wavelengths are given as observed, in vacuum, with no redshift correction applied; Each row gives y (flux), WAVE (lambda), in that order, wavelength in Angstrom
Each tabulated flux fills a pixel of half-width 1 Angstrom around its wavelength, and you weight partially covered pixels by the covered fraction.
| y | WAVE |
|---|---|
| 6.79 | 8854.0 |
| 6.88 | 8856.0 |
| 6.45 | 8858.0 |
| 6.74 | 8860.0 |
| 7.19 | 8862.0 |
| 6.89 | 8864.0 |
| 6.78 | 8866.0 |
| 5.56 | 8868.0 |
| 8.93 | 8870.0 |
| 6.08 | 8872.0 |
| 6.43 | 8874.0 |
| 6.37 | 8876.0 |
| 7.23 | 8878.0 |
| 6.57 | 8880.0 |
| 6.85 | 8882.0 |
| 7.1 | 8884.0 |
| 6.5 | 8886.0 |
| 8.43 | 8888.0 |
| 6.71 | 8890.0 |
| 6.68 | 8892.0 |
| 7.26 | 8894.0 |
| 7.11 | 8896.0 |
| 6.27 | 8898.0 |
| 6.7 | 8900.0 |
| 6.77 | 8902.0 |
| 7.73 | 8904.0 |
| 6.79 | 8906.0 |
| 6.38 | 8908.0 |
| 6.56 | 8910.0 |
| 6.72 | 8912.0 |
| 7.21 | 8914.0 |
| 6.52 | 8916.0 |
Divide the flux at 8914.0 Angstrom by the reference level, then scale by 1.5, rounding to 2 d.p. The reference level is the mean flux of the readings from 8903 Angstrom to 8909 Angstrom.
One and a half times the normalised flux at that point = 1.55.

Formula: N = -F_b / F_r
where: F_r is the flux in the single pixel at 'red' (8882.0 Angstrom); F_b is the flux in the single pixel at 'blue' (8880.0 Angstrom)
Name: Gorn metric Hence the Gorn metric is -0.96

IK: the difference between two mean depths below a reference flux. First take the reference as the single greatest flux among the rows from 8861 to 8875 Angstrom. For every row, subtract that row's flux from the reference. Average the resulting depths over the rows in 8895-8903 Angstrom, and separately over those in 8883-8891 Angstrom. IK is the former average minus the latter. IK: 0.47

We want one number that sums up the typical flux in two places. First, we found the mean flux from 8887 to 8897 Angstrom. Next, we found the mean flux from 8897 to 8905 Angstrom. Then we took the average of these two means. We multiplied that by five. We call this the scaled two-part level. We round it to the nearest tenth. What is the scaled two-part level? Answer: 35.3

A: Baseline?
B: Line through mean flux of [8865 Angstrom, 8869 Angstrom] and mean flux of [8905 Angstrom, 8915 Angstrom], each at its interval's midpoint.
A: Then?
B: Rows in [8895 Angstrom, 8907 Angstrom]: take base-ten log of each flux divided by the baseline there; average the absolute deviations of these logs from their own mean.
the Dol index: 0.022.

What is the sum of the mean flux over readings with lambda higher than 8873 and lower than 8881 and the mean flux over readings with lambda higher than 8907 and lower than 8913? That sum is 13.2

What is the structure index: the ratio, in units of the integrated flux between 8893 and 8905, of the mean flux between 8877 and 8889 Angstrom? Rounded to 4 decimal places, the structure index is 0.0850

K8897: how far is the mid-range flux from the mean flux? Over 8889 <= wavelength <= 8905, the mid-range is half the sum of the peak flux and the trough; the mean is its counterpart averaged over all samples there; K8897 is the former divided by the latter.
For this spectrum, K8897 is 1.01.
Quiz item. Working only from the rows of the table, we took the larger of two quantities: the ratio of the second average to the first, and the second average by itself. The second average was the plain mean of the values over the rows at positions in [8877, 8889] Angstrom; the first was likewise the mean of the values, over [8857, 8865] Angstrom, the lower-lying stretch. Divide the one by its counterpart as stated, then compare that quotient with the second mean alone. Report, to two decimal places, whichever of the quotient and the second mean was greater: 7.11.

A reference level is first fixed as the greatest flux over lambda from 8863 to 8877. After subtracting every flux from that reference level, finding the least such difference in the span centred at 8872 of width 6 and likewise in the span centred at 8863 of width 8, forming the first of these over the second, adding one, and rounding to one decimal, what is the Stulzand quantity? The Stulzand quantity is 1.0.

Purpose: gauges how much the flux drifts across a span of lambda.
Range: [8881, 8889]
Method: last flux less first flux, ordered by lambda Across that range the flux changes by 1.6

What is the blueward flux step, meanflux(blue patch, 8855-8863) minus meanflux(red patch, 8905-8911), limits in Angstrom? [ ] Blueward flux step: 0.24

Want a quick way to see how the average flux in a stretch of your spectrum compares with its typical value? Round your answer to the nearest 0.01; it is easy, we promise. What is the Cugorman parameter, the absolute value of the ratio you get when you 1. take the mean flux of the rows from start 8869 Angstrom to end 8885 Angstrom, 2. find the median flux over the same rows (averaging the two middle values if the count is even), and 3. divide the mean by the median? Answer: 1.04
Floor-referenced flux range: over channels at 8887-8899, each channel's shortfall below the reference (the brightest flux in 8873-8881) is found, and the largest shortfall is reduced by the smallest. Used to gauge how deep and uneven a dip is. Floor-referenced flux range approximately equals 2.2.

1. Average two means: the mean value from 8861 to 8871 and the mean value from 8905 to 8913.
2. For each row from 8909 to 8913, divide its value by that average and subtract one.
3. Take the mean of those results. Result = -0.03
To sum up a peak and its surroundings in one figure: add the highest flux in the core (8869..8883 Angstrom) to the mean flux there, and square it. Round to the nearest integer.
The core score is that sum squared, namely 251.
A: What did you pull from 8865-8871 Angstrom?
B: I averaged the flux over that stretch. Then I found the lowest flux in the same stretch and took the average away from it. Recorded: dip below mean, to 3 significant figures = -1.53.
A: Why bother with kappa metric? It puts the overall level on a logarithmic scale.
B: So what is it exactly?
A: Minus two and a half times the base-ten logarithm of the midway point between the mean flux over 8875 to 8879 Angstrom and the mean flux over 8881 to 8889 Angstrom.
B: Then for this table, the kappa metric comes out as -2.114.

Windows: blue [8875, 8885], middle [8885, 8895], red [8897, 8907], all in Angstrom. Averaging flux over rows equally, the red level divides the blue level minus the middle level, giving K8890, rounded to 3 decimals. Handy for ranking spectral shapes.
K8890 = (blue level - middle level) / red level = -0.043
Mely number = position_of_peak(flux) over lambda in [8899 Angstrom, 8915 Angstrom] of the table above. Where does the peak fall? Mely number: 8904.0 Angstrom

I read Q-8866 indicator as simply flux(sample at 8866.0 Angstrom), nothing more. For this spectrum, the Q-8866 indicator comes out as 6.78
